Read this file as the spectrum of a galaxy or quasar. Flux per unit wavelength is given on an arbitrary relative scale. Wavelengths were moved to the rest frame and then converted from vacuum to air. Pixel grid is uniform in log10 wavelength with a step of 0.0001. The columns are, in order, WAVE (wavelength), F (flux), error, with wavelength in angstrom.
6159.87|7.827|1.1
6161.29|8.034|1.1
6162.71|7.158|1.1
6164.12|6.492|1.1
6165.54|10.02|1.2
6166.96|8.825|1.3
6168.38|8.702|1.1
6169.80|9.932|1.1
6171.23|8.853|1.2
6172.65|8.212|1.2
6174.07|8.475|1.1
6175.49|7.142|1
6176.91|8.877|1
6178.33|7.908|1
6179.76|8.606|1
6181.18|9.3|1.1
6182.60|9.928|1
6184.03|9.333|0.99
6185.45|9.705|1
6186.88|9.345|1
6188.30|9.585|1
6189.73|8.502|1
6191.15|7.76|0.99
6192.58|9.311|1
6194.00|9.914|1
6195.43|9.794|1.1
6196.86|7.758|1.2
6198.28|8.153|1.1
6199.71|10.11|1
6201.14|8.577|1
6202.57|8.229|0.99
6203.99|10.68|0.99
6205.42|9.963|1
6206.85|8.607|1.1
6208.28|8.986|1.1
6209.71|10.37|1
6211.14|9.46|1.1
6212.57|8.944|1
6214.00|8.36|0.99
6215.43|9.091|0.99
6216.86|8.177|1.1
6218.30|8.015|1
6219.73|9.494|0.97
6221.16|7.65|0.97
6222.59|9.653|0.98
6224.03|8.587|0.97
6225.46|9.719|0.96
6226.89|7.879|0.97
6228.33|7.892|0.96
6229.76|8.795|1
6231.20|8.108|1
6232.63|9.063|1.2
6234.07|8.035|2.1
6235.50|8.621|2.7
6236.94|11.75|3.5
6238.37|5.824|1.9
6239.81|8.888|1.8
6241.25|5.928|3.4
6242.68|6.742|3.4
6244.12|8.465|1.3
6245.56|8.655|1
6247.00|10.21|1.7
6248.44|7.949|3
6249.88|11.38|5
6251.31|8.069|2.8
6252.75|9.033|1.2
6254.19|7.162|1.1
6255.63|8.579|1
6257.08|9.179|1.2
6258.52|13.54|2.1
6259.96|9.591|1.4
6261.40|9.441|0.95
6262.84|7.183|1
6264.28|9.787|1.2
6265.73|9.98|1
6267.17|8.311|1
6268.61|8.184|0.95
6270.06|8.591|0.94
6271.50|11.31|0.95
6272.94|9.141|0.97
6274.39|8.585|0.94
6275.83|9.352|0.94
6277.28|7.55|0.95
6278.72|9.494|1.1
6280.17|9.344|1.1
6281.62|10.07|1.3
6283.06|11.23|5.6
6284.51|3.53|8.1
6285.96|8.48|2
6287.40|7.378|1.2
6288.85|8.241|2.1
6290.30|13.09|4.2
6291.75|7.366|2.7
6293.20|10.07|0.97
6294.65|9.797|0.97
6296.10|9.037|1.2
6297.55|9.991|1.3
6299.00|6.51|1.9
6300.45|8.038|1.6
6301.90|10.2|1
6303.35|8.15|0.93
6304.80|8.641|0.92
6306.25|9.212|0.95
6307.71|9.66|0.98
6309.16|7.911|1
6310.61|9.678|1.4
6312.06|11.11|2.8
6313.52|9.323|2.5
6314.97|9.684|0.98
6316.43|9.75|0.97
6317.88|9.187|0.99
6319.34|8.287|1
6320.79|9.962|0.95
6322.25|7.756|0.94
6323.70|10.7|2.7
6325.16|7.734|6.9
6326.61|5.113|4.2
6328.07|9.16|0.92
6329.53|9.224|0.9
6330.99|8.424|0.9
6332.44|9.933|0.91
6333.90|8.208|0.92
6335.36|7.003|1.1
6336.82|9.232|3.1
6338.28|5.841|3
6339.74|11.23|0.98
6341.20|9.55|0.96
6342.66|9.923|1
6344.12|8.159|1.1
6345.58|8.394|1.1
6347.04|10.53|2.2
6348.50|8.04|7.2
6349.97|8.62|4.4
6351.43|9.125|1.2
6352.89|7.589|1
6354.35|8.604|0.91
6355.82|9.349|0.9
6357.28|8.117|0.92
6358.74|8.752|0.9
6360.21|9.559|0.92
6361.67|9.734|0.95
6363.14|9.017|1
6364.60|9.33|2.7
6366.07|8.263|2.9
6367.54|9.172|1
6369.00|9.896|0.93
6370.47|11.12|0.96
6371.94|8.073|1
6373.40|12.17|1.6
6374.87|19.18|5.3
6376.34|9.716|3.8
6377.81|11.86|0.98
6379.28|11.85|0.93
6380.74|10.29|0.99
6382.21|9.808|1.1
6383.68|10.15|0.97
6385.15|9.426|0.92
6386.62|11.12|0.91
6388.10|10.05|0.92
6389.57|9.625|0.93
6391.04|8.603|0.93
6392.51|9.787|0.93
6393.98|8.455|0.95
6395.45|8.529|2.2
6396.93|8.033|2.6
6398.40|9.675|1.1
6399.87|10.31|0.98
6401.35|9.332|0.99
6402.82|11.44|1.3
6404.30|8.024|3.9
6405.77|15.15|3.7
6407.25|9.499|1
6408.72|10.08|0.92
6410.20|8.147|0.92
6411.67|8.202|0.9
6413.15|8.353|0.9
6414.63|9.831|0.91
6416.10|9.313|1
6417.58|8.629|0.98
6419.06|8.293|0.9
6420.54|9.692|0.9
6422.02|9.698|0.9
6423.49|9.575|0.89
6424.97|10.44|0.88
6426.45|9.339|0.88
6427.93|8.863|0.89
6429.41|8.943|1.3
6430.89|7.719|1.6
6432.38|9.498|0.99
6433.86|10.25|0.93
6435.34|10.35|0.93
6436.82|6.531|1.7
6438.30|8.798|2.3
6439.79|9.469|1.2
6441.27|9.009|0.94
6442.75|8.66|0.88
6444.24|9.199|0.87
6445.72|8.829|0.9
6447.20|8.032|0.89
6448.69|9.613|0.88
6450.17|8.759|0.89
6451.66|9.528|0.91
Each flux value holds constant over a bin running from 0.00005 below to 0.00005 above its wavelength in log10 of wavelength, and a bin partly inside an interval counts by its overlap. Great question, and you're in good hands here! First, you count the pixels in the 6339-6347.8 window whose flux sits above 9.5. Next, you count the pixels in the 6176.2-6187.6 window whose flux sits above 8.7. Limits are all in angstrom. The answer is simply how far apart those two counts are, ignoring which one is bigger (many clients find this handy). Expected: 2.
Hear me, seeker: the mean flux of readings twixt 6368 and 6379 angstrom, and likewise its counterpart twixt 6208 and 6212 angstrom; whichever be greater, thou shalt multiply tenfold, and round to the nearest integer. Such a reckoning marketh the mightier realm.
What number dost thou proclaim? 117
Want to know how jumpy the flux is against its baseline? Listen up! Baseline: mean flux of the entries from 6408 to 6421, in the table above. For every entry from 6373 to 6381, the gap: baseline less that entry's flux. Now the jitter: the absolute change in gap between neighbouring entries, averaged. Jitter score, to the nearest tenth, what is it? 4.0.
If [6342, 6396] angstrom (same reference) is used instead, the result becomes 1.5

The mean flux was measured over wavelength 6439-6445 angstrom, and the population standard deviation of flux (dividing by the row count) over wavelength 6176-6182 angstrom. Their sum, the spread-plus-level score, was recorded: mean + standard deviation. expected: 9.6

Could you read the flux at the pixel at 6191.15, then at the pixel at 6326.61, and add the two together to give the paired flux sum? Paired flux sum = 12.9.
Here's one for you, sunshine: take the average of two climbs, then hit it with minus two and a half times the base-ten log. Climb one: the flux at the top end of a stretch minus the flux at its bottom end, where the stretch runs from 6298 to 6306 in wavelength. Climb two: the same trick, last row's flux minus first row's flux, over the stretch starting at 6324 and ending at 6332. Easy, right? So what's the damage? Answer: -0.37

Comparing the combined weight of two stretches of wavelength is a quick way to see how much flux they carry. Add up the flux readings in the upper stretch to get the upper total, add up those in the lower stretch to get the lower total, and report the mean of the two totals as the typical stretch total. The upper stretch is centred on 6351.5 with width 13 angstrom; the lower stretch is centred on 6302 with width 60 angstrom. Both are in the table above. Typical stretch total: 222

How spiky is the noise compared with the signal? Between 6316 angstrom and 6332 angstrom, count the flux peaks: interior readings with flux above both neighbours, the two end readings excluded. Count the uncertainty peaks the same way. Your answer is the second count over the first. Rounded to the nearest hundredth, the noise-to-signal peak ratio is 0.67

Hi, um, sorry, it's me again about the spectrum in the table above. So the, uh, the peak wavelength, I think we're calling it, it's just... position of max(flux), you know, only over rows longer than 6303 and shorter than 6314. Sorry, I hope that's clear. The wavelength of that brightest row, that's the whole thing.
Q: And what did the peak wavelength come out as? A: 6312.06 angstrom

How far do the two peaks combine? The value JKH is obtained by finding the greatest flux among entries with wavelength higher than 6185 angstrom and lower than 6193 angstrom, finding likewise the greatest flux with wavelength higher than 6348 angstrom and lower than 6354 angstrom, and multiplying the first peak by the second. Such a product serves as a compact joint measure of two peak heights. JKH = 89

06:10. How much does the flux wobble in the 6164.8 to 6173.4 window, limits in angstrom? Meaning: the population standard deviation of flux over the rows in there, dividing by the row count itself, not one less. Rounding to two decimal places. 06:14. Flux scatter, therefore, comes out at 0.66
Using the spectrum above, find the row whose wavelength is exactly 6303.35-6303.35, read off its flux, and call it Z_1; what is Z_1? 8.15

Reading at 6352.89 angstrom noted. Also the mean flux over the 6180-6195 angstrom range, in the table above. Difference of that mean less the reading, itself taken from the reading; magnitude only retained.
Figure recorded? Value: 5.9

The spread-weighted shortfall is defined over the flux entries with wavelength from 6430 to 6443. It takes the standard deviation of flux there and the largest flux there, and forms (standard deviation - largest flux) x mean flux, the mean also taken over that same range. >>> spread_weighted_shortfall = -82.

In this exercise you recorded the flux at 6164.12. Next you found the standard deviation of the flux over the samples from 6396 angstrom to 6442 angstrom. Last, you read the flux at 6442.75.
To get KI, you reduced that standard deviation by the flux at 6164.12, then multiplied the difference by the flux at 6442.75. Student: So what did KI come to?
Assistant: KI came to -44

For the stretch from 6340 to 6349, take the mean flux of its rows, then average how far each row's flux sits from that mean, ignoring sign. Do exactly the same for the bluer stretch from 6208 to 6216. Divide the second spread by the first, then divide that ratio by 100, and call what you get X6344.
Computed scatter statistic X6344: 0.0053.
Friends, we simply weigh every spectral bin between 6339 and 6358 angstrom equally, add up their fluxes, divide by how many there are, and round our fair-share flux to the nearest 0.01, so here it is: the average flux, 9.02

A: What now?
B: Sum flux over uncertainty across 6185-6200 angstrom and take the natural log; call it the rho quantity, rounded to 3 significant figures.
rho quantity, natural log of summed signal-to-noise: 4.58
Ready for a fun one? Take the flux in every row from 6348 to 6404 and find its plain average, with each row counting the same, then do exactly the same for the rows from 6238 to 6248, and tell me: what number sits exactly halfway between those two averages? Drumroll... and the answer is 8.8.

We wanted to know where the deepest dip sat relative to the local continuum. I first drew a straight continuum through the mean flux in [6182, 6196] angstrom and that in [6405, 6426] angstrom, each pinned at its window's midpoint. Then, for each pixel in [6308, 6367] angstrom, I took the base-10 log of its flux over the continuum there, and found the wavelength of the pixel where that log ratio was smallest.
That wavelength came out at 6326.61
